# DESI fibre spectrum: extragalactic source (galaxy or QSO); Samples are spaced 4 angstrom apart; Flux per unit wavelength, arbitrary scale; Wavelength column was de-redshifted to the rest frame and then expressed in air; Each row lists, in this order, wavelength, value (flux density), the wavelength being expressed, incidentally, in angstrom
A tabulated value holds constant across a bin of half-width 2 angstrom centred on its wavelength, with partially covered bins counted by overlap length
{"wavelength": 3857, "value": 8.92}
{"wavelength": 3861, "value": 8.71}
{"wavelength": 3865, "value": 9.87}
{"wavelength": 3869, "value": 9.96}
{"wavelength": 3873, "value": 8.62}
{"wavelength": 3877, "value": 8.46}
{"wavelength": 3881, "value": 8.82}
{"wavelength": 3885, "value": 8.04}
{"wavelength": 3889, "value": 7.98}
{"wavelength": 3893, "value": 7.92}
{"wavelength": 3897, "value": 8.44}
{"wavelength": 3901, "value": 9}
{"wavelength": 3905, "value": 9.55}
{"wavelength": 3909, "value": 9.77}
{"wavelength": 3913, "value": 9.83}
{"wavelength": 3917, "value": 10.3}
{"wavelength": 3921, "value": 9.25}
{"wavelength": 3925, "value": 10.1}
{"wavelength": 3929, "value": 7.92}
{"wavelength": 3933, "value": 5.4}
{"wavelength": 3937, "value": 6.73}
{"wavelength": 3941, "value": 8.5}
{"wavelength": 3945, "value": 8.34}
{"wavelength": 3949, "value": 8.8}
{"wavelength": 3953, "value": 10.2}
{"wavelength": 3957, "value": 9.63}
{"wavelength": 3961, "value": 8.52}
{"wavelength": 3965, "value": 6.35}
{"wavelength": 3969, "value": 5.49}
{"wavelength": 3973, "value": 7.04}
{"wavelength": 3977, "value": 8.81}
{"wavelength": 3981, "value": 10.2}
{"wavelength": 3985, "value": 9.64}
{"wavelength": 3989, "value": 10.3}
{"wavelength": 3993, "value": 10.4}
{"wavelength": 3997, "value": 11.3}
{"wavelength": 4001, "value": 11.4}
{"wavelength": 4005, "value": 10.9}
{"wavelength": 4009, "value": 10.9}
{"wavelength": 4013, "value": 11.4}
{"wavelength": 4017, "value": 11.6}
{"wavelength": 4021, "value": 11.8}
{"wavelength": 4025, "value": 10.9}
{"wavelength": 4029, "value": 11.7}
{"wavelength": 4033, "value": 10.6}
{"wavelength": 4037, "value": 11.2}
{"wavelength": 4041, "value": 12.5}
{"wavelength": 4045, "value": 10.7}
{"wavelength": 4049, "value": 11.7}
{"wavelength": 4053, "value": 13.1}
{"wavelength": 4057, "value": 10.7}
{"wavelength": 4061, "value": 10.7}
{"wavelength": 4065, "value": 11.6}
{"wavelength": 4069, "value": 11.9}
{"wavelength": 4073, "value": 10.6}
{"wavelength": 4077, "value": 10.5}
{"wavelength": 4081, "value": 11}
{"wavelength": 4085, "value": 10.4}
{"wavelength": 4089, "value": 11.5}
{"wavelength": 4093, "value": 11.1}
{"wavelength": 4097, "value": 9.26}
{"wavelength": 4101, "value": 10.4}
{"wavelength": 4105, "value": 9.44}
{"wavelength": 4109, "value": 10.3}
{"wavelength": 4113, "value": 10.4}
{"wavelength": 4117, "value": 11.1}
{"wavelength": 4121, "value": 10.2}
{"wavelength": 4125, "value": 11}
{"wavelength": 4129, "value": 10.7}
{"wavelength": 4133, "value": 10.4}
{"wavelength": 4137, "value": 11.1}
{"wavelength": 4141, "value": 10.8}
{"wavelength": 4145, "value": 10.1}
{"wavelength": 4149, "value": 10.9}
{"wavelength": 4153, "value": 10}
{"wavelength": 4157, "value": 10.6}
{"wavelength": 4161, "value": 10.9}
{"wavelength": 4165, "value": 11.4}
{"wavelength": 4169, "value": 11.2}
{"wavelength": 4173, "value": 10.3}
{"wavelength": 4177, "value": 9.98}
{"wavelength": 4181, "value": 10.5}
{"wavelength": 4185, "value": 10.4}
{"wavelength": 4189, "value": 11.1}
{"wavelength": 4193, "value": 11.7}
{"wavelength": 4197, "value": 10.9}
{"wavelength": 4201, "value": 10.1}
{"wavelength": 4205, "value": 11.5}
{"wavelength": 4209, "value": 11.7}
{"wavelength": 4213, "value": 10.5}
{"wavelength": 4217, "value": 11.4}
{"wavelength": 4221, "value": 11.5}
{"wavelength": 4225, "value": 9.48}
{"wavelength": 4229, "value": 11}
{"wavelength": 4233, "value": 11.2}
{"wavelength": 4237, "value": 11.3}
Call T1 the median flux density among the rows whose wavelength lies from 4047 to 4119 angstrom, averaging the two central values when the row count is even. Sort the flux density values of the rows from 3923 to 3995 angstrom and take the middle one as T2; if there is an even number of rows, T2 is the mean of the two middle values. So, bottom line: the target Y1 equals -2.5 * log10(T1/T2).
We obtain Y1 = -0.23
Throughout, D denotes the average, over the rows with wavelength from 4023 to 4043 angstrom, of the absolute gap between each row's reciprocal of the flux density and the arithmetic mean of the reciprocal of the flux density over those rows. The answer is 0.0043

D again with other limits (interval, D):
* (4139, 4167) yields 0.0033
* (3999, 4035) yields 0.0030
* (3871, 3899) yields 0.0043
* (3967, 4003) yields 0.0225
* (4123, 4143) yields 0.0017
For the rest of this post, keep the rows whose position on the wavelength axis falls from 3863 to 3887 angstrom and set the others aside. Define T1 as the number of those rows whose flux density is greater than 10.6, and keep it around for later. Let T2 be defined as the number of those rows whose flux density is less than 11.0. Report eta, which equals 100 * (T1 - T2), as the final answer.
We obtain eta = -600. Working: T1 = 0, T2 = 6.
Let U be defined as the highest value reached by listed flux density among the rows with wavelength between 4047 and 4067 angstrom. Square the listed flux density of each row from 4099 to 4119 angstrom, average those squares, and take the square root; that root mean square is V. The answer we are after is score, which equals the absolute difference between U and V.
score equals 2.8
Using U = 13.1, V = 10.3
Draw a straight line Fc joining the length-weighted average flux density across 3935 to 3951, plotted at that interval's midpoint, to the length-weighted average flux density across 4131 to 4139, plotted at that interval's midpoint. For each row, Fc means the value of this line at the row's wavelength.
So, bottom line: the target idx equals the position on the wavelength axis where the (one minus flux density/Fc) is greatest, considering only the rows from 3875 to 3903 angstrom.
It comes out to 3893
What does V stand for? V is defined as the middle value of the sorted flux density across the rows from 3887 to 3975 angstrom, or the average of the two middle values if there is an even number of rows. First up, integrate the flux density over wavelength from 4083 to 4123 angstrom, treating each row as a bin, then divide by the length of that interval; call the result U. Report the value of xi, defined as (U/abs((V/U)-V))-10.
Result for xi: -8.6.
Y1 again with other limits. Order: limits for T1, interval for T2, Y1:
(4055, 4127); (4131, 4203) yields 0.01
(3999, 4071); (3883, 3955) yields -0.30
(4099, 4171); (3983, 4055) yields 0.06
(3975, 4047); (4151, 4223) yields 0.00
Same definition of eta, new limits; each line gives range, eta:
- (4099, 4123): -400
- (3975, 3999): -400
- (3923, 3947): -600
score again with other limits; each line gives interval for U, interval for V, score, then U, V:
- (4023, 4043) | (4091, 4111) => 2.4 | 12.5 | 10.1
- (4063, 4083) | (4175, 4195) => 1.1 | 11.9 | 10.8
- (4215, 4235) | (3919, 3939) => 3.4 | 11.5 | 8.1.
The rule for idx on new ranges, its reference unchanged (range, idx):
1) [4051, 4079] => 4077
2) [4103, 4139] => 4105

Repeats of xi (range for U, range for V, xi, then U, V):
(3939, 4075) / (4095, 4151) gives -8.9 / 10.3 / 10.4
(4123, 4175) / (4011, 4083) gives -9.0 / 10.7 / 11.3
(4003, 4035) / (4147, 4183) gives -8.8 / 11.2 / 10.6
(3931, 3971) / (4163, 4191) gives -9.1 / 7.8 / 10.5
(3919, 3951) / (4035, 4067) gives -9.2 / 8.1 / 11.4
